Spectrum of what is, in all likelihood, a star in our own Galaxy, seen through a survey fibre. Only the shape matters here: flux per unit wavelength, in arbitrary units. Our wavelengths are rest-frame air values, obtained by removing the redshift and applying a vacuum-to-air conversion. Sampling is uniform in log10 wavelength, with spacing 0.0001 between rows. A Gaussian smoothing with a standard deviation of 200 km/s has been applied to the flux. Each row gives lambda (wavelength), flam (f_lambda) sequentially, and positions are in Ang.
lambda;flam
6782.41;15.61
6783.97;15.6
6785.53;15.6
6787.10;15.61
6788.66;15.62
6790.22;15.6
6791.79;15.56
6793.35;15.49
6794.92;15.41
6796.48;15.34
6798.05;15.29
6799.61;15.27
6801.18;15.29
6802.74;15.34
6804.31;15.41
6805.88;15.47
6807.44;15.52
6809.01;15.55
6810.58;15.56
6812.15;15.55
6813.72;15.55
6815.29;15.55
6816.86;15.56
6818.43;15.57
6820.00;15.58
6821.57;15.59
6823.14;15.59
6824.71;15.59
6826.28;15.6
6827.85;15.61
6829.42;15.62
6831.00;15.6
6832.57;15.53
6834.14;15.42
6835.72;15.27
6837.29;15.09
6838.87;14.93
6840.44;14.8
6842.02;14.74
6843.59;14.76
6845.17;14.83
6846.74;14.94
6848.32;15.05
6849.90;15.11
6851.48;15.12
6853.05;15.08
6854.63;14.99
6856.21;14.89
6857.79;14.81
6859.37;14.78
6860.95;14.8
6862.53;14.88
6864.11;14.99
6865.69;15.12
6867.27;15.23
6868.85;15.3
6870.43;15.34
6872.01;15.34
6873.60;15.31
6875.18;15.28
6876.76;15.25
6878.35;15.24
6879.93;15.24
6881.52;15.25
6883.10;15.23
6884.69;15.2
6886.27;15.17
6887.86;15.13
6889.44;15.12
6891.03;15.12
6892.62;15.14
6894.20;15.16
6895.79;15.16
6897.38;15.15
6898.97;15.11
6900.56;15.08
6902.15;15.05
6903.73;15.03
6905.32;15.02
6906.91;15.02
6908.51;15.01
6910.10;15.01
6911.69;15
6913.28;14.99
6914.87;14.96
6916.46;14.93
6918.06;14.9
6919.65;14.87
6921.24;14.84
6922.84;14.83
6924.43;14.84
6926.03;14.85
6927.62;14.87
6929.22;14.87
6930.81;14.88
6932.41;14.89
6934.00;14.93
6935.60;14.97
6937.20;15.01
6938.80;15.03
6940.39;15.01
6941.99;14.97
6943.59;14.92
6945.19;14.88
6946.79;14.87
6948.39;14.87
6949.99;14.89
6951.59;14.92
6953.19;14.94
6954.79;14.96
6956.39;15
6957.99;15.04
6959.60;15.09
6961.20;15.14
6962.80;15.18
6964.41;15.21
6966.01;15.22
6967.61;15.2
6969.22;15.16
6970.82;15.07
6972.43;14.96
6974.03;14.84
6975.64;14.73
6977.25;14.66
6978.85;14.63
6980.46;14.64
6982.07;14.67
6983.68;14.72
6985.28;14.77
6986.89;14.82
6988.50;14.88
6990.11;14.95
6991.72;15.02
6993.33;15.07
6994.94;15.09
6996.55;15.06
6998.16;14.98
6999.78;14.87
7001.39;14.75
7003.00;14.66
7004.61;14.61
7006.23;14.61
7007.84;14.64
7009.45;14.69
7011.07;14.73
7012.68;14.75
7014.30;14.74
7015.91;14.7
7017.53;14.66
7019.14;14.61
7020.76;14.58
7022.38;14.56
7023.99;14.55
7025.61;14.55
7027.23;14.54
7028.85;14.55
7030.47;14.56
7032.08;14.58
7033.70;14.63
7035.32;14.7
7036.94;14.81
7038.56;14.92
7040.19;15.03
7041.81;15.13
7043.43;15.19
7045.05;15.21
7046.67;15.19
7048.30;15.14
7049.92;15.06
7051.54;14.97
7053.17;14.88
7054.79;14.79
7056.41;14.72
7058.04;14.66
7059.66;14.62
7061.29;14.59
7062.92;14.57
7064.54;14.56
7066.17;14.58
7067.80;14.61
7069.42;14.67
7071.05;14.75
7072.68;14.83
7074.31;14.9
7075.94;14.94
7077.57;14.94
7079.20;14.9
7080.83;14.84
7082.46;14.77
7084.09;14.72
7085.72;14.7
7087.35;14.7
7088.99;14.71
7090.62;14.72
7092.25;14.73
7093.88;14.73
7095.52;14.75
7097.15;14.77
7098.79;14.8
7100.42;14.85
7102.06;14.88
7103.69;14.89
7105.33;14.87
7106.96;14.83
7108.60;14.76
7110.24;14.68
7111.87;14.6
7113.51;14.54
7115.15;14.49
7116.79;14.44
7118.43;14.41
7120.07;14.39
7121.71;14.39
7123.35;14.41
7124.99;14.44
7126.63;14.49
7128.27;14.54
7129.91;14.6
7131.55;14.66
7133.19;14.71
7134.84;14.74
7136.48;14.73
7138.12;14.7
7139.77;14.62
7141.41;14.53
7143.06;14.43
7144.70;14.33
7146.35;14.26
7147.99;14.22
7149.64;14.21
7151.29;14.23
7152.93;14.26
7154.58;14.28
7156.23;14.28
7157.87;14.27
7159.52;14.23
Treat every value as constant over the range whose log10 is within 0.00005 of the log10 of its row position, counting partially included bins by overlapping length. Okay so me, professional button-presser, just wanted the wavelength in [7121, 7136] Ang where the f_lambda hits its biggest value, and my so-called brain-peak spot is 7134.84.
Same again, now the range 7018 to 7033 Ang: 7019.14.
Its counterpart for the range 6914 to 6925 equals 6914.87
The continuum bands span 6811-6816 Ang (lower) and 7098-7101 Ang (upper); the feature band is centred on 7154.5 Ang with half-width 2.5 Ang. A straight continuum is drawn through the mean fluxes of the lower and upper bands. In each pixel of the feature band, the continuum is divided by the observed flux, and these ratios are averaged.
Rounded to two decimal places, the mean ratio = 1.03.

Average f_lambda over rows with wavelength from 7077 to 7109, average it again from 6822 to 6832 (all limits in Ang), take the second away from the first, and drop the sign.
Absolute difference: 0.81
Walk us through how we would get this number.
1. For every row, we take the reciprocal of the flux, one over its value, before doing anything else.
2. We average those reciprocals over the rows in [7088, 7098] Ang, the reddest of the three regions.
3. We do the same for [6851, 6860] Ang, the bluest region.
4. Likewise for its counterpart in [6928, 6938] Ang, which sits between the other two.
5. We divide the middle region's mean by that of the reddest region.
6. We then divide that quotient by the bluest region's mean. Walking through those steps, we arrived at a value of 14.8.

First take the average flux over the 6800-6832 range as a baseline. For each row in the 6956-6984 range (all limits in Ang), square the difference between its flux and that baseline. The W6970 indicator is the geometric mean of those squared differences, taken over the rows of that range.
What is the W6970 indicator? 0.29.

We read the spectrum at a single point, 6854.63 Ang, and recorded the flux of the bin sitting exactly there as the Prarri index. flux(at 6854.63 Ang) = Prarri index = 14.99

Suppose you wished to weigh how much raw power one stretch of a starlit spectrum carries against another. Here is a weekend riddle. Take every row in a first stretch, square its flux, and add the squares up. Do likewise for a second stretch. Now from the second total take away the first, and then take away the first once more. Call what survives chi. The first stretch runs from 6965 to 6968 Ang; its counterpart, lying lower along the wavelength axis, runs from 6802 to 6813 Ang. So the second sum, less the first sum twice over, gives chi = 753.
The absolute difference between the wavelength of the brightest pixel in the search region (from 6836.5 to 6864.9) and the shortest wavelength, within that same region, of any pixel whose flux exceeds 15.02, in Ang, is 14.2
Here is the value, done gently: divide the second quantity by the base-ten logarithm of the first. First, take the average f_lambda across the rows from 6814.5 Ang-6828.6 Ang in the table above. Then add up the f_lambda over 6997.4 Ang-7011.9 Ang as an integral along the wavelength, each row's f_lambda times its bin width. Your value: 179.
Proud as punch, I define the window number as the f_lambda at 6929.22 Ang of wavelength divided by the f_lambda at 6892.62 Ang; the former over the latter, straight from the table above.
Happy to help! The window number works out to 0.982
